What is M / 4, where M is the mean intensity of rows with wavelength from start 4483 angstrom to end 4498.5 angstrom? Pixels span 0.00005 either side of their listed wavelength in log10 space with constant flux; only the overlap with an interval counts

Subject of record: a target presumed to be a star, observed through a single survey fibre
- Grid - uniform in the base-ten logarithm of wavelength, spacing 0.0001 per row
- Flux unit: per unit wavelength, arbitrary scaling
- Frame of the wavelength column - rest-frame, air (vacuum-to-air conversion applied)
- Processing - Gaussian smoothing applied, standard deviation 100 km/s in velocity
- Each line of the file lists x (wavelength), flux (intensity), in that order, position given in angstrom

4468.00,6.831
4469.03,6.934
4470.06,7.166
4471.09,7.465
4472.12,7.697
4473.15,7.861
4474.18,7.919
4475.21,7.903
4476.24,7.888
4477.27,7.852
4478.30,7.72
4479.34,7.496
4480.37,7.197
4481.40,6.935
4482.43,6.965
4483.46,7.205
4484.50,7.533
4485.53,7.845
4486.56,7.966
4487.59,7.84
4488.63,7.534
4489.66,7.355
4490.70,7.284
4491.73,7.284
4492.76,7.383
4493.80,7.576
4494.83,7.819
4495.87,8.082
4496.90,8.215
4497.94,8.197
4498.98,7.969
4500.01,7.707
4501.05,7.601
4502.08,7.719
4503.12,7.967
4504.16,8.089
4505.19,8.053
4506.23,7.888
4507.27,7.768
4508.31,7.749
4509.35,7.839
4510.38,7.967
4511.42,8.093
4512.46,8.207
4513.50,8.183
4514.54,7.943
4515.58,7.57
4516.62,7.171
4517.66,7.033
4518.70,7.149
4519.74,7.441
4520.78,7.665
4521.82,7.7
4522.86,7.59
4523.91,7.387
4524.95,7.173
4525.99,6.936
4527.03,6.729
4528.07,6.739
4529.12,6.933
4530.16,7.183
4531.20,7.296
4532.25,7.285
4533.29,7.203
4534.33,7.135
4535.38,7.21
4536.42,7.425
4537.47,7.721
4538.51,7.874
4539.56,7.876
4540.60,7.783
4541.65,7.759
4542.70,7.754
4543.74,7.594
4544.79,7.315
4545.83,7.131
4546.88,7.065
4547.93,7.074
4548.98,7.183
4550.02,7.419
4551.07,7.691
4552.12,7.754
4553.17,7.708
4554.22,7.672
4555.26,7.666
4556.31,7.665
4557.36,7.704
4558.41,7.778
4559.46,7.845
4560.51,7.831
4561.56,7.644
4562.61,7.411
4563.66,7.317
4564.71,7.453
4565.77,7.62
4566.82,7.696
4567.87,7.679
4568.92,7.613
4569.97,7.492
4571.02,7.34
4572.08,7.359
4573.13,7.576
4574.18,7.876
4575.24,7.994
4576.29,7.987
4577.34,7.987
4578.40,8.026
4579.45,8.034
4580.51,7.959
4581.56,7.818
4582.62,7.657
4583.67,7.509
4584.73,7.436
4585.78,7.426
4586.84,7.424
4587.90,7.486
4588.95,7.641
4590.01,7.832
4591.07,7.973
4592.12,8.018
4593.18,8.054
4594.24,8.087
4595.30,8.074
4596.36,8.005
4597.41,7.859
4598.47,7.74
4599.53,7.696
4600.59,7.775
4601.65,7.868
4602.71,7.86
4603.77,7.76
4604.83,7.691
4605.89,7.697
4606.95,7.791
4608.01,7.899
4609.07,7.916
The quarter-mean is 1.92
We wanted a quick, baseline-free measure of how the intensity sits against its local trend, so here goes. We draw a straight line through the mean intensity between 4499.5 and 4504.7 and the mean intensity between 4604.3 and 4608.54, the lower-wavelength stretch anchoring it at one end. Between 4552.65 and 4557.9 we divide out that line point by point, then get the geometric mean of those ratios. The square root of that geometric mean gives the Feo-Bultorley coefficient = 0.99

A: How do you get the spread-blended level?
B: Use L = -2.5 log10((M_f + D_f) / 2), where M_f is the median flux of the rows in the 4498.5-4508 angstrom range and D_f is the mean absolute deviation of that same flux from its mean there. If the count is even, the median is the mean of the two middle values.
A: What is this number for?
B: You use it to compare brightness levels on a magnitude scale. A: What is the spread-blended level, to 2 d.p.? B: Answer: -1.51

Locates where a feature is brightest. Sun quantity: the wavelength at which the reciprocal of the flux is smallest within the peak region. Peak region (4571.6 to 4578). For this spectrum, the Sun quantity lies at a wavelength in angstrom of 4575.24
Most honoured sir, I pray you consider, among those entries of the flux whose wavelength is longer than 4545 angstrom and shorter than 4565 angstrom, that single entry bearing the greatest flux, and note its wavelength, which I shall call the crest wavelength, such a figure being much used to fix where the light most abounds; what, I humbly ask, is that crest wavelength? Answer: 4559.46 angstrom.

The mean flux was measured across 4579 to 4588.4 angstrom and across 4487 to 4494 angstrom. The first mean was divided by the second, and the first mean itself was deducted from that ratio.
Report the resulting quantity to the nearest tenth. -6.6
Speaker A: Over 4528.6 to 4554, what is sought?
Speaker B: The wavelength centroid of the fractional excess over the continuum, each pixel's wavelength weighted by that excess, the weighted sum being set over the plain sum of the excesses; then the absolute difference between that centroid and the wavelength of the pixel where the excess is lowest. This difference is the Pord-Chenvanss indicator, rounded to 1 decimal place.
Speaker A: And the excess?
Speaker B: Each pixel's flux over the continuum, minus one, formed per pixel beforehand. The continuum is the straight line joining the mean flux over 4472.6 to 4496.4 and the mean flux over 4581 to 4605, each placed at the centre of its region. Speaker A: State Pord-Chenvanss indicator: 9.8 angstrom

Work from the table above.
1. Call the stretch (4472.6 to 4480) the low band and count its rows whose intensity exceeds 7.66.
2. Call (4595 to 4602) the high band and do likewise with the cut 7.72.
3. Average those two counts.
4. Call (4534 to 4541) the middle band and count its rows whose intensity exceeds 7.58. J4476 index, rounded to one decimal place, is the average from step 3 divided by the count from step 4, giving 1.5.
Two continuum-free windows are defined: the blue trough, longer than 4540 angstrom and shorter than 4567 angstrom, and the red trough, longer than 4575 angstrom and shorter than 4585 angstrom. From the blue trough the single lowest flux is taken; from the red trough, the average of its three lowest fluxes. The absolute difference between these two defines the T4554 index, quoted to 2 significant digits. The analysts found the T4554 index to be 0.47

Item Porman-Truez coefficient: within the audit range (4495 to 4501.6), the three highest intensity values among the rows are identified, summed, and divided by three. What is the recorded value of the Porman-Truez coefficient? 8.2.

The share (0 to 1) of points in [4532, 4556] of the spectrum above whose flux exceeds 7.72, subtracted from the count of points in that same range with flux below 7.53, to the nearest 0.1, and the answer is 10.7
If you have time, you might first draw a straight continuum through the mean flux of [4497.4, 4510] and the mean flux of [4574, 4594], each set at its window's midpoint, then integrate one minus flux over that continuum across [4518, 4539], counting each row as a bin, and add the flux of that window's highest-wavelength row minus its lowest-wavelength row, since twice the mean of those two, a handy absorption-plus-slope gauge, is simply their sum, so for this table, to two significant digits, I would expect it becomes 2.2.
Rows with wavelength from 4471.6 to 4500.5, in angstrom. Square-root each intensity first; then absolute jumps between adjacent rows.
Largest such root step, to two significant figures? 0.060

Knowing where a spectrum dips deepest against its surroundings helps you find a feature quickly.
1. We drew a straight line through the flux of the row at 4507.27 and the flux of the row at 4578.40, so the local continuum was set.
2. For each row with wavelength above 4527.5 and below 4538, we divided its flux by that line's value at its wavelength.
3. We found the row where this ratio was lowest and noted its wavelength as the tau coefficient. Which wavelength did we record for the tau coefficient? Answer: 4528.07 angstrom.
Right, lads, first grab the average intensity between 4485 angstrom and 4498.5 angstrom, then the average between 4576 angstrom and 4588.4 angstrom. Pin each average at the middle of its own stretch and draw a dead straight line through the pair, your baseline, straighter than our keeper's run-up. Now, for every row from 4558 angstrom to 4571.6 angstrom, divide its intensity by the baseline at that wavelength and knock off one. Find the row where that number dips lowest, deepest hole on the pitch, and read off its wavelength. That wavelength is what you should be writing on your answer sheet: 4563.66 angstrom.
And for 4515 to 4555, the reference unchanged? 4527.03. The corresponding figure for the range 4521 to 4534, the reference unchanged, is 4527.03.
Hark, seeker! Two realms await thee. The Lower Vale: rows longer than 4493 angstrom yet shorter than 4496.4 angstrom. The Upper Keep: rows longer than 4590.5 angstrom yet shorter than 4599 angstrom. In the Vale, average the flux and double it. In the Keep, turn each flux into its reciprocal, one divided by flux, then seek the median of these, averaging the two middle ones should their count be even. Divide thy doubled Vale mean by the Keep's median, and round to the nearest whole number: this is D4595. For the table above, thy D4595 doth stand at 125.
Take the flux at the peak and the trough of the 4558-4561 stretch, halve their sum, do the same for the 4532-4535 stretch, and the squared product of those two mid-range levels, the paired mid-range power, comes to 3172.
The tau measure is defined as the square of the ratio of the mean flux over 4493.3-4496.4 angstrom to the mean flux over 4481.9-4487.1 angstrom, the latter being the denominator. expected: 1.09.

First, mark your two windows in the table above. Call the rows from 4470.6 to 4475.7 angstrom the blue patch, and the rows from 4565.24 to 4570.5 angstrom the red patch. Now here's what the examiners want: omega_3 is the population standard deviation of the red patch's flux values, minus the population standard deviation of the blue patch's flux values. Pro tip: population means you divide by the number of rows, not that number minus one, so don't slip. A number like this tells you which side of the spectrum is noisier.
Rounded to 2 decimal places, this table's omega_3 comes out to -0.10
